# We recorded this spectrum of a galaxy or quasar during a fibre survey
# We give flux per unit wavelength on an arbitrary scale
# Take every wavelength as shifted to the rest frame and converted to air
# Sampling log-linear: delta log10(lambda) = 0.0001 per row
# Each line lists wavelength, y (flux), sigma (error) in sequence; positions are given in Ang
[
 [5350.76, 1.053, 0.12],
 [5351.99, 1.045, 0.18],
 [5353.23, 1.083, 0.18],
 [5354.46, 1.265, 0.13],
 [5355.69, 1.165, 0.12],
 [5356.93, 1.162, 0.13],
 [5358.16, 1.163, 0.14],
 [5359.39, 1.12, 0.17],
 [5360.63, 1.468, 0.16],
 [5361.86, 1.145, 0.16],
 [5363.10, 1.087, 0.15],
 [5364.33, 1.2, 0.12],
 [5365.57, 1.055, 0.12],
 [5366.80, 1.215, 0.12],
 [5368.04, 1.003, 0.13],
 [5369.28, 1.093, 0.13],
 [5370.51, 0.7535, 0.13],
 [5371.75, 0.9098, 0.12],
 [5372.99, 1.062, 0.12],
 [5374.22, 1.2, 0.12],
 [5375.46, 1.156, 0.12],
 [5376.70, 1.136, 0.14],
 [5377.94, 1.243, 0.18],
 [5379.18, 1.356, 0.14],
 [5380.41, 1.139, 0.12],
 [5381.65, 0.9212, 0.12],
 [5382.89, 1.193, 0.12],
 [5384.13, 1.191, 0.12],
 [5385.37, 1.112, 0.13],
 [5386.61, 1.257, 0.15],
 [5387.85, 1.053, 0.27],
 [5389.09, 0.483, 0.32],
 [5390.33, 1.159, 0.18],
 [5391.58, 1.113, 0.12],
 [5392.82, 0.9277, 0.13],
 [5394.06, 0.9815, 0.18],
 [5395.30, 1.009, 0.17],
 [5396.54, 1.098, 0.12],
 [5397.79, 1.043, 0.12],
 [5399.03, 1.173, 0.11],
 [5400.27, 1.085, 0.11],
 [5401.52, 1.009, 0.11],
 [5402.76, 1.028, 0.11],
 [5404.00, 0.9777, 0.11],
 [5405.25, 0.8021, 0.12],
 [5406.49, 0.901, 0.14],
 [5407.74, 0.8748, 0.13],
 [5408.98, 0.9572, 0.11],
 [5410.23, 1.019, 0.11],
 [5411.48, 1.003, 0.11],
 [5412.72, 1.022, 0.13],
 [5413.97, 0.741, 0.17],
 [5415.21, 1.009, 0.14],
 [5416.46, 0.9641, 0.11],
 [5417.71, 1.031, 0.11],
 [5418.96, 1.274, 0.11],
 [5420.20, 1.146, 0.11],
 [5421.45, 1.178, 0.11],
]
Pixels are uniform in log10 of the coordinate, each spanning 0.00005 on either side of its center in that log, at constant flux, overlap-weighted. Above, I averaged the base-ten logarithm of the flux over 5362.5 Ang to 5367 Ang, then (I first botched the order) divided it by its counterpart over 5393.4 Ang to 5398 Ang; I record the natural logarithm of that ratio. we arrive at 1.4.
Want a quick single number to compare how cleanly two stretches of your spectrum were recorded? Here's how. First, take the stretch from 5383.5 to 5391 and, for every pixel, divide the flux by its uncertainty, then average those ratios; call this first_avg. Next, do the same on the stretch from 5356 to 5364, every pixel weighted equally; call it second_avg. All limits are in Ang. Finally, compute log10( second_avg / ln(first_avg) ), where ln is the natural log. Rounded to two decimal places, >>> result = 0.63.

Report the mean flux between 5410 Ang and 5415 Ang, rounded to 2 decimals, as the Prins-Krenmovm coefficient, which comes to 0.95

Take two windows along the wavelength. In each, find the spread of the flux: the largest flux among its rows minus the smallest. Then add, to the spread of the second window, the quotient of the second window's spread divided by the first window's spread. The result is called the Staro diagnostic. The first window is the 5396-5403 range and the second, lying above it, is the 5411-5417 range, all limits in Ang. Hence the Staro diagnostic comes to 2.0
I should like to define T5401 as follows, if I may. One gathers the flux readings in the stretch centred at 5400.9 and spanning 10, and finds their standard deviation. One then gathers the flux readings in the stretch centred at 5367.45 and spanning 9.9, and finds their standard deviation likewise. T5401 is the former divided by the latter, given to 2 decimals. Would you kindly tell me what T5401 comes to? 0.72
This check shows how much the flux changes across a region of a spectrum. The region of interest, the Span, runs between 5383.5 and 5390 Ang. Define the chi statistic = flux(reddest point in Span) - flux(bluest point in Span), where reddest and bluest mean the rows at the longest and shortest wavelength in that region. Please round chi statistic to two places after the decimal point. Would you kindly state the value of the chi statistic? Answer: -0.71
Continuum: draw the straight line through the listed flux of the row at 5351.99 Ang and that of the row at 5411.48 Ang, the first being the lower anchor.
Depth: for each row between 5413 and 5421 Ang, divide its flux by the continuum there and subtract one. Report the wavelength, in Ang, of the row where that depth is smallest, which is 5413.97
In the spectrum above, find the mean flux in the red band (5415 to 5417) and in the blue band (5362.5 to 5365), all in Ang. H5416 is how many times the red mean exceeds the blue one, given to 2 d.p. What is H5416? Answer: 0.86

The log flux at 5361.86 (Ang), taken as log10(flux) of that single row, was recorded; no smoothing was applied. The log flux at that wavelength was 0.059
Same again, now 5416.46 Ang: -0.016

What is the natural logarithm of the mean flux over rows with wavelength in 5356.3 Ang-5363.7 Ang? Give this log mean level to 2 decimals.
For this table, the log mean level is 0.17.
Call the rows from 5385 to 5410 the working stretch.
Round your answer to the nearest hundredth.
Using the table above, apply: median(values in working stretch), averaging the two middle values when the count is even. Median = 1.02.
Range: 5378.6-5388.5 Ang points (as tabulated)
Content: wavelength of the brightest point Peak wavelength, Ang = 5379.18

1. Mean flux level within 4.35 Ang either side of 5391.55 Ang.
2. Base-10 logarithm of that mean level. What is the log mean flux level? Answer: -0.017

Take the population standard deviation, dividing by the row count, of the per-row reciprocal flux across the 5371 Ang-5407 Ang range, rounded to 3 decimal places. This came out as 0.234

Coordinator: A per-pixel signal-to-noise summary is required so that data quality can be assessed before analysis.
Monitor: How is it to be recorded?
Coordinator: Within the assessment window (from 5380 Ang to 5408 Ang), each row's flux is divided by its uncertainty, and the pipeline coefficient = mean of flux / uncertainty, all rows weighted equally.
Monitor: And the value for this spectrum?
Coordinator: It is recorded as 7.8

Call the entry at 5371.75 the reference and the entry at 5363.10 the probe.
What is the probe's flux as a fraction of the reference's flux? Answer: 1.19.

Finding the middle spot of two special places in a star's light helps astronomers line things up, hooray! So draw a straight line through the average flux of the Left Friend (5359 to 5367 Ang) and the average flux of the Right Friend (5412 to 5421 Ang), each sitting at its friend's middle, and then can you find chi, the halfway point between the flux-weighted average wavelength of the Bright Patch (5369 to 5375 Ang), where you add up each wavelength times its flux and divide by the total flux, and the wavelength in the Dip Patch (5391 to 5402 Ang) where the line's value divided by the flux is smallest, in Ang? 5385.5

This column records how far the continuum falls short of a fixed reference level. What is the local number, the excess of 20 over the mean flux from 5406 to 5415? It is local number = 19.1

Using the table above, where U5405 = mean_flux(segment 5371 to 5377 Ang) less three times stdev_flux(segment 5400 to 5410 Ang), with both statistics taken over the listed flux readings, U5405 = 0.8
